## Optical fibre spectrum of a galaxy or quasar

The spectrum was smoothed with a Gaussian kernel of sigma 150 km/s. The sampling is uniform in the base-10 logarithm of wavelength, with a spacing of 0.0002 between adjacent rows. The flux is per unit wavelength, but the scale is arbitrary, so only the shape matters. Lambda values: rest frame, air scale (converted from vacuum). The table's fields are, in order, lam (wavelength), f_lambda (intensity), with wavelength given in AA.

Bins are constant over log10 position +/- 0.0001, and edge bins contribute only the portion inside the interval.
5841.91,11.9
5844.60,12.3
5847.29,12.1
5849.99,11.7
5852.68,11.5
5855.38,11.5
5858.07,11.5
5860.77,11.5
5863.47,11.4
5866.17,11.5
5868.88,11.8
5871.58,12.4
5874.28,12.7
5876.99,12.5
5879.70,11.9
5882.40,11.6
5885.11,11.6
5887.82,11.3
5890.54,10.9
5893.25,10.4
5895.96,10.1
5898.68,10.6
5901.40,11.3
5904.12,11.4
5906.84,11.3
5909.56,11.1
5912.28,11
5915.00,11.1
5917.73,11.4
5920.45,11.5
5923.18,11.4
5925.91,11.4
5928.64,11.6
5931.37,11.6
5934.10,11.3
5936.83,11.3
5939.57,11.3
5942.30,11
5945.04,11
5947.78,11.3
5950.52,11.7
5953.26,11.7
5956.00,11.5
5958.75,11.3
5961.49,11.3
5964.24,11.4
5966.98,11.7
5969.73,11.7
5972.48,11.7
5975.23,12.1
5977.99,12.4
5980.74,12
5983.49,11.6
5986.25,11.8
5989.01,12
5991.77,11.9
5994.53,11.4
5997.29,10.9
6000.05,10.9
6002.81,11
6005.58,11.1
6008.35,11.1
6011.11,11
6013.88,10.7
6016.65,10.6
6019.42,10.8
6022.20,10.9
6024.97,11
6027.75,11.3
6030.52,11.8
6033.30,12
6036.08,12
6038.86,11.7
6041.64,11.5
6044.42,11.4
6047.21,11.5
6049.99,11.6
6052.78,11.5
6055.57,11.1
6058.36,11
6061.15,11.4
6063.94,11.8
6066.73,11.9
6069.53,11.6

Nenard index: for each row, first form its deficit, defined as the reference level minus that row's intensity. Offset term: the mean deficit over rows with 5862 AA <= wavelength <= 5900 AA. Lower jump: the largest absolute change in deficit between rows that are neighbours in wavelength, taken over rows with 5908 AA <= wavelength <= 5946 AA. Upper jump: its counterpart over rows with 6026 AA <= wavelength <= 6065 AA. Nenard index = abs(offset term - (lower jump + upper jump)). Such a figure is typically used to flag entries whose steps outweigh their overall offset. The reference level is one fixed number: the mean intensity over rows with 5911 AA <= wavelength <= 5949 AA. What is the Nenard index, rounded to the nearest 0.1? 1.0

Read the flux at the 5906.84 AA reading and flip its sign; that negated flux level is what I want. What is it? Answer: -11.3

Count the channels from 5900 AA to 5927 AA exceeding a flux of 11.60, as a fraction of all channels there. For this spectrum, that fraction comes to 0.0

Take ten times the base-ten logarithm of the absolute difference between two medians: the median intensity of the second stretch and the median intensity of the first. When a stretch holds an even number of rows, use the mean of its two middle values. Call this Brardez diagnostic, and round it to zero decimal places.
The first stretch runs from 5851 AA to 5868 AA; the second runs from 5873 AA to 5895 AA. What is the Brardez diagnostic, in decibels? -10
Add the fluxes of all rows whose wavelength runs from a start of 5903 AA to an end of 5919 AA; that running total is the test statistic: 67.3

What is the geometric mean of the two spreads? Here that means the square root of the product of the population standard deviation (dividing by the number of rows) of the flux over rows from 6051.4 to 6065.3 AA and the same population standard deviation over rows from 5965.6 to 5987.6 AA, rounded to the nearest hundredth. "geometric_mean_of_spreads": 0.27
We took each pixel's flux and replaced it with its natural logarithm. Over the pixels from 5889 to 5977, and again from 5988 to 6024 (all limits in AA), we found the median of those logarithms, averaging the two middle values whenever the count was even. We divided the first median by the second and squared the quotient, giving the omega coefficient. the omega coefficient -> 1.02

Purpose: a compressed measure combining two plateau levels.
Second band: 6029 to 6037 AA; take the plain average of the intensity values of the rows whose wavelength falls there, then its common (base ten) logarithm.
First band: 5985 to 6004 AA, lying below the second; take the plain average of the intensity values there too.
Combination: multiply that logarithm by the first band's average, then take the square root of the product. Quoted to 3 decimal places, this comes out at 3.506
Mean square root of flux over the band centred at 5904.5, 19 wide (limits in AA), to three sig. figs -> 3.31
